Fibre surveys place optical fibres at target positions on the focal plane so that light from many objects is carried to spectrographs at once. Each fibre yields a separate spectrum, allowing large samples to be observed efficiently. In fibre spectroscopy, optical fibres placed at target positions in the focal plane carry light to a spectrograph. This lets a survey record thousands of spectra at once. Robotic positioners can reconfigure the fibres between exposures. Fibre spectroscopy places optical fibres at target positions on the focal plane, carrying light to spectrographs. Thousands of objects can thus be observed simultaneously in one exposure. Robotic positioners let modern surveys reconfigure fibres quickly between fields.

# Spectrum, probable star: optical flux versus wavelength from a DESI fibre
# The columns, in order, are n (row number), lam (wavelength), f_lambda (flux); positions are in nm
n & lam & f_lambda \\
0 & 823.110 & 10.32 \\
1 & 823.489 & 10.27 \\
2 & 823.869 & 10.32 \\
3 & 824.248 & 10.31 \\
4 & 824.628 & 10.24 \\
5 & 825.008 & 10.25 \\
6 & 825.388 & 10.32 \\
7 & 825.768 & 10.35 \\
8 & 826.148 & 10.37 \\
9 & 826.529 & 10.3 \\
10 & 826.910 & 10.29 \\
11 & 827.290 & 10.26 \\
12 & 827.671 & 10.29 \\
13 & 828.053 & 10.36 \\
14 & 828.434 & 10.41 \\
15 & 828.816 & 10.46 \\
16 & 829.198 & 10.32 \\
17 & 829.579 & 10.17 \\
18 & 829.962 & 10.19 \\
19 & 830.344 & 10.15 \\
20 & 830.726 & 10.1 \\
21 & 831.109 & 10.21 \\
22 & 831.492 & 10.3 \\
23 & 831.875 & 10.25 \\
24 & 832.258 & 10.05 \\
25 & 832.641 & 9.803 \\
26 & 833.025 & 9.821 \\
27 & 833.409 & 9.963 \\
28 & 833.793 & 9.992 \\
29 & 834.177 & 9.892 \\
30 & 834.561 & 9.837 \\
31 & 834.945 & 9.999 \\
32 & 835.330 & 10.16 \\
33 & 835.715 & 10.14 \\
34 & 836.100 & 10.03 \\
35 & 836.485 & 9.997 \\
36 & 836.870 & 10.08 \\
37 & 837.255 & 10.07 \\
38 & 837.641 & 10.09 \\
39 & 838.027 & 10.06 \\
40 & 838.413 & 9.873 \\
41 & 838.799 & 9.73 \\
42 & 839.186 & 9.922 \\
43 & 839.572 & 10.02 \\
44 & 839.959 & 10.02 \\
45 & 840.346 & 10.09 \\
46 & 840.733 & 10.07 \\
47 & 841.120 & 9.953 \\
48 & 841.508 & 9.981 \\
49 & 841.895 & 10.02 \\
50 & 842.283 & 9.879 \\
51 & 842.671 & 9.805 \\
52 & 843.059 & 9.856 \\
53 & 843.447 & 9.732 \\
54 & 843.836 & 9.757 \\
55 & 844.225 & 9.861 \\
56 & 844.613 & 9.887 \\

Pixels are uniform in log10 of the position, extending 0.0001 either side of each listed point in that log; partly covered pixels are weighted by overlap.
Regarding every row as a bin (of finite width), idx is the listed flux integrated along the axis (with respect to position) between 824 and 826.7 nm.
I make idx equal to 28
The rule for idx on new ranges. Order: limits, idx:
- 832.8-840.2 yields 74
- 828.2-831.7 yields 36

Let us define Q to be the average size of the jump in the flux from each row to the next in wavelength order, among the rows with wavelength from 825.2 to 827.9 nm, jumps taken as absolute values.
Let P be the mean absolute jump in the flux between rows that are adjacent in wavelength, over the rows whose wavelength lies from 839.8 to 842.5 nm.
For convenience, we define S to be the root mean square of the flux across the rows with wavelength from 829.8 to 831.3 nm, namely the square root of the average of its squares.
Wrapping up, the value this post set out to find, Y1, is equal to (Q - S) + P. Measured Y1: -10.1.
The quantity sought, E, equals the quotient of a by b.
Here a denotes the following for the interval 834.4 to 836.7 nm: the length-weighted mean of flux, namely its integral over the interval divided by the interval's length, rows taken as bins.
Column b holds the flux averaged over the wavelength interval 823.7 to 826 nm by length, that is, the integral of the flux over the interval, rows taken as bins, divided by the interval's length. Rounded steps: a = 10.03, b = 10.3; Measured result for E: 0.97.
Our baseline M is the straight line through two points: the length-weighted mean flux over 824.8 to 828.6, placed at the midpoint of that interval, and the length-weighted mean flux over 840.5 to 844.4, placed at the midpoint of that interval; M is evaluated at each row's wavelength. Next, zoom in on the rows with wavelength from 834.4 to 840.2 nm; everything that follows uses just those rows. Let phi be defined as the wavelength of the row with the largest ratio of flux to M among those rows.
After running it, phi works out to 835.330 nm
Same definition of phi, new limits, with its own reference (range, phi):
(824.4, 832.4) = 828.816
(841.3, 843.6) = 841.895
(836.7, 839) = 837.641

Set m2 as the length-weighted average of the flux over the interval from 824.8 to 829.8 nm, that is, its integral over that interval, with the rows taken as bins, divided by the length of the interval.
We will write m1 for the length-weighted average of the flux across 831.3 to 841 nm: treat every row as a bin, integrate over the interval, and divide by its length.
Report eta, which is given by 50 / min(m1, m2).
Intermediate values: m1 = 10.0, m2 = 10.3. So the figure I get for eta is 5.00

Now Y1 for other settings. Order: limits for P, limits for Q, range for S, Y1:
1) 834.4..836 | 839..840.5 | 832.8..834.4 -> -9.7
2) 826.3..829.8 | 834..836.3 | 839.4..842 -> -9.9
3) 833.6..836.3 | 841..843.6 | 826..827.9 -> -10.1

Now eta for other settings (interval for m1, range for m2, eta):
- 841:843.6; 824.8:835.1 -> 5.05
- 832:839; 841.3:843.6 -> 5.06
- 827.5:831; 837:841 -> 5.00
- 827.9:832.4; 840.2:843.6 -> 5.03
